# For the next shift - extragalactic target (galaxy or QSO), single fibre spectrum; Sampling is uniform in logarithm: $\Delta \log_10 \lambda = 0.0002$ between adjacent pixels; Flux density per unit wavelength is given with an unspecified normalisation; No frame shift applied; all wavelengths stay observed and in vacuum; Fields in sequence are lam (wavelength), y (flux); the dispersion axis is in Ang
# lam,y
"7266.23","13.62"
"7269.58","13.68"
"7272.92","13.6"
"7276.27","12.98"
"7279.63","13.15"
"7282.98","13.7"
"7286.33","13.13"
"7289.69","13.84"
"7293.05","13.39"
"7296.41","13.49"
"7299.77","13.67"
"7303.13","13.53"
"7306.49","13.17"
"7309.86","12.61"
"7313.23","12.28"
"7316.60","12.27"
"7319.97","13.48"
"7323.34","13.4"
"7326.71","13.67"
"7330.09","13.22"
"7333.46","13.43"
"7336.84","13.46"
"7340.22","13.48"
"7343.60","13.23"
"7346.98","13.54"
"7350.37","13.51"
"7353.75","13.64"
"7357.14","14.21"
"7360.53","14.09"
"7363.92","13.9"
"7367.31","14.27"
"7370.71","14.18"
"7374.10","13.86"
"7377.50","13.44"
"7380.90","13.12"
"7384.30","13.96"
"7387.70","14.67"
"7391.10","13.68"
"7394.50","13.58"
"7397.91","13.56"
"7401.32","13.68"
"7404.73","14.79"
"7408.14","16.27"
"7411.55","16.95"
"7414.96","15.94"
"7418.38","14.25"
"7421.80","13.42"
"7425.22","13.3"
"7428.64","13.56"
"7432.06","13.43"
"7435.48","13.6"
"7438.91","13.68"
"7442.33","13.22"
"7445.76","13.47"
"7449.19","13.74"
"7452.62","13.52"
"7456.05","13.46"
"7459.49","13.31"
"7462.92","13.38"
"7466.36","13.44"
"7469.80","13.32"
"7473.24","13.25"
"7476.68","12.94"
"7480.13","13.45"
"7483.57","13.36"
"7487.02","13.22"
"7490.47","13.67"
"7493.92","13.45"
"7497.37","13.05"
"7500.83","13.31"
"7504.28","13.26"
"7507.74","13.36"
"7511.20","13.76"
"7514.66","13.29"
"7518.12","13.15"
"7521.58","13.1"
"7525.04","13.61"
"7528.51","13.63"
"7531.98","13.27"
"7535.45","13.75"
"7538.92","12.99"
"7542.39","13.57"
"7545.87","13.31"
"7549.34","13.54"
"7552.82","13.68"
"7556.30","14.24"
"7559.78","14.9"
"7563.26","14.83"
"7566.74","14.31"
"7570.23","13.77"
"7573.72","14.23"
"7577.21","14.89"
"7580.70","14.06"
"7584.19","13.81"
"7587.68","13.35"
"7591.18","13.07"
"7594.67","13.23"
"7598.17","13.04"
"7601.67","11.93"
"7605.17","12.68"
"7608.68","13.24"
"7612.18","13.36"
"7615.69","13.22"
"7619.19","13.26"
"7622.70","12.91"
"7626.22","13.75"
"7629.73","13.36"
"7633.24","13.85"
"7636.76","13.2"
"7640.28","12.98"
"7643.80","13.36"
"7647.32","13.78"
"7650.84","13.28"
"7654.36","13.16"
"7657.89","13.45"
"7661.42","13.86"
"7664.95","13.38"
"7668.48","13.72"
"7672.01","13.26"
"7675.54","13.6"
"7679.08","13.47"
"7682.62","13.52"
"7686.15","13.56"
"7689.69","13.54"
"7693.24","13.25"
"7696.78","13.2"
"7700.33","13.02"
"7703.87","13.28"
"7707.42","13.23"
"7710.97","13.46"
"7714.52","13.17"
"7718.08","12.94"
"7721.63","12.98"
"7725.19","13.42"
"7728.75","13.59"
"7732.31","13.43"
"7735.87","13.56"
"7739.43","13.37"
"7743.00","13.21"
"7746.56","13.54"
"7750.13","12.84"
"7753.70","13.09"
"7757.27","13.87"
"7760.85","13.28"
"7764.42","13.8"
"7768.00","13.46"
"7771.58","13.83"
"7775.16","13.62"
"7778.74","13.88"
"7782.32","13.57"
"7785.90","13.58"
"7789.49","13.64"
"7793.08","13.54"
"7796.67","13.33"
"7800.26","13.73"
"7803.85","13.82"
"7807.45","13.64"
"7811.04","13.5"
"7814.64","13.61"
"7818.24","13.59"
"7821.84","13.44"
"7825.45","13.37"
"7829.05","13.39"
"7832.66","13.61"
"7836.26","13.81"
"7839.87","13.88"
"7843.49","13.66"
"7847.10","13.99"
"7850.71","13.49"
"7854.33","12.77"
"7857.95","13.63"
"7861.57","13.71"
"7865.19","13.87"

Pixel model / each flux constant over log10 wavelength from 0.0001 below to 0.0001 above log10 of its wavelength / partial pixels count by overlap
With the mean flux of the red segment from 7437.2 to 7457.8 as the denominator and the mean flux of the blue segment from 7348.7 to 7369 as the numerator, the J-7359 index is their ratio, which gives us 1.03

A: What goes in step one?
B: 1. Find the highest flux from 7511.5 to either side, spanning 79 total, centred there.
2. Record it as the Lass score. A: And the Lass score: 13.76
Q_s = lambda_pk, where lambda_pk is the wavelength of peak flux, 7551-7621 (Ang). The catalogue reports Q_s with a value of 7559.78 Ang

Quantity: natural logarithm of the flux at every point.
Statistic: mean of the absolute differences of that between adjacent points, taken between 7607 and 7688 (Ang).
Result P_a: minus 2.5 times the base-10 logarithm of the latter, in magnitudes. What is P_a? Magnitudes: 4.03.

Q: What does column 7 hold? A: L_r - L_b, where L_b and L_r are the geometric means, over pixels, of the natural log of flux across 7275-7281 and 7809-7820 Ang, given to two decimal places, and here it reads 0.04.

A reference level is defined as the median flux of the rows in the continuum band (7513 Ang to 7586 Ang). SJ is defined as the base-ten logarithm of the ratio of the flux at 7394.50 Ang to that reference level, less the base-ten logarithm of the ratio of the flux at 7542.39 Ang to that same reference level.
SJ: 0.000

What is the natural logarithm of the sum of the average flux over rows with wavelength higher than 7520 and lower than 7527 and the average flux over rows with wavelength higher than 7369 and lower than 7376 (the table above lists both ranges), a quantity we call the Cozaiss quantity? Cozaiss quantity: 3.31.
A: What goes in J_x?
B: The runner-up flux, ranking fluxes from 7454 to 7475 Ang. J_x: 13.44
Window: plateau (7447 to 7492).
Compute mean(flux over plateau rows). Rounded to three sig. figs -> 13.4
